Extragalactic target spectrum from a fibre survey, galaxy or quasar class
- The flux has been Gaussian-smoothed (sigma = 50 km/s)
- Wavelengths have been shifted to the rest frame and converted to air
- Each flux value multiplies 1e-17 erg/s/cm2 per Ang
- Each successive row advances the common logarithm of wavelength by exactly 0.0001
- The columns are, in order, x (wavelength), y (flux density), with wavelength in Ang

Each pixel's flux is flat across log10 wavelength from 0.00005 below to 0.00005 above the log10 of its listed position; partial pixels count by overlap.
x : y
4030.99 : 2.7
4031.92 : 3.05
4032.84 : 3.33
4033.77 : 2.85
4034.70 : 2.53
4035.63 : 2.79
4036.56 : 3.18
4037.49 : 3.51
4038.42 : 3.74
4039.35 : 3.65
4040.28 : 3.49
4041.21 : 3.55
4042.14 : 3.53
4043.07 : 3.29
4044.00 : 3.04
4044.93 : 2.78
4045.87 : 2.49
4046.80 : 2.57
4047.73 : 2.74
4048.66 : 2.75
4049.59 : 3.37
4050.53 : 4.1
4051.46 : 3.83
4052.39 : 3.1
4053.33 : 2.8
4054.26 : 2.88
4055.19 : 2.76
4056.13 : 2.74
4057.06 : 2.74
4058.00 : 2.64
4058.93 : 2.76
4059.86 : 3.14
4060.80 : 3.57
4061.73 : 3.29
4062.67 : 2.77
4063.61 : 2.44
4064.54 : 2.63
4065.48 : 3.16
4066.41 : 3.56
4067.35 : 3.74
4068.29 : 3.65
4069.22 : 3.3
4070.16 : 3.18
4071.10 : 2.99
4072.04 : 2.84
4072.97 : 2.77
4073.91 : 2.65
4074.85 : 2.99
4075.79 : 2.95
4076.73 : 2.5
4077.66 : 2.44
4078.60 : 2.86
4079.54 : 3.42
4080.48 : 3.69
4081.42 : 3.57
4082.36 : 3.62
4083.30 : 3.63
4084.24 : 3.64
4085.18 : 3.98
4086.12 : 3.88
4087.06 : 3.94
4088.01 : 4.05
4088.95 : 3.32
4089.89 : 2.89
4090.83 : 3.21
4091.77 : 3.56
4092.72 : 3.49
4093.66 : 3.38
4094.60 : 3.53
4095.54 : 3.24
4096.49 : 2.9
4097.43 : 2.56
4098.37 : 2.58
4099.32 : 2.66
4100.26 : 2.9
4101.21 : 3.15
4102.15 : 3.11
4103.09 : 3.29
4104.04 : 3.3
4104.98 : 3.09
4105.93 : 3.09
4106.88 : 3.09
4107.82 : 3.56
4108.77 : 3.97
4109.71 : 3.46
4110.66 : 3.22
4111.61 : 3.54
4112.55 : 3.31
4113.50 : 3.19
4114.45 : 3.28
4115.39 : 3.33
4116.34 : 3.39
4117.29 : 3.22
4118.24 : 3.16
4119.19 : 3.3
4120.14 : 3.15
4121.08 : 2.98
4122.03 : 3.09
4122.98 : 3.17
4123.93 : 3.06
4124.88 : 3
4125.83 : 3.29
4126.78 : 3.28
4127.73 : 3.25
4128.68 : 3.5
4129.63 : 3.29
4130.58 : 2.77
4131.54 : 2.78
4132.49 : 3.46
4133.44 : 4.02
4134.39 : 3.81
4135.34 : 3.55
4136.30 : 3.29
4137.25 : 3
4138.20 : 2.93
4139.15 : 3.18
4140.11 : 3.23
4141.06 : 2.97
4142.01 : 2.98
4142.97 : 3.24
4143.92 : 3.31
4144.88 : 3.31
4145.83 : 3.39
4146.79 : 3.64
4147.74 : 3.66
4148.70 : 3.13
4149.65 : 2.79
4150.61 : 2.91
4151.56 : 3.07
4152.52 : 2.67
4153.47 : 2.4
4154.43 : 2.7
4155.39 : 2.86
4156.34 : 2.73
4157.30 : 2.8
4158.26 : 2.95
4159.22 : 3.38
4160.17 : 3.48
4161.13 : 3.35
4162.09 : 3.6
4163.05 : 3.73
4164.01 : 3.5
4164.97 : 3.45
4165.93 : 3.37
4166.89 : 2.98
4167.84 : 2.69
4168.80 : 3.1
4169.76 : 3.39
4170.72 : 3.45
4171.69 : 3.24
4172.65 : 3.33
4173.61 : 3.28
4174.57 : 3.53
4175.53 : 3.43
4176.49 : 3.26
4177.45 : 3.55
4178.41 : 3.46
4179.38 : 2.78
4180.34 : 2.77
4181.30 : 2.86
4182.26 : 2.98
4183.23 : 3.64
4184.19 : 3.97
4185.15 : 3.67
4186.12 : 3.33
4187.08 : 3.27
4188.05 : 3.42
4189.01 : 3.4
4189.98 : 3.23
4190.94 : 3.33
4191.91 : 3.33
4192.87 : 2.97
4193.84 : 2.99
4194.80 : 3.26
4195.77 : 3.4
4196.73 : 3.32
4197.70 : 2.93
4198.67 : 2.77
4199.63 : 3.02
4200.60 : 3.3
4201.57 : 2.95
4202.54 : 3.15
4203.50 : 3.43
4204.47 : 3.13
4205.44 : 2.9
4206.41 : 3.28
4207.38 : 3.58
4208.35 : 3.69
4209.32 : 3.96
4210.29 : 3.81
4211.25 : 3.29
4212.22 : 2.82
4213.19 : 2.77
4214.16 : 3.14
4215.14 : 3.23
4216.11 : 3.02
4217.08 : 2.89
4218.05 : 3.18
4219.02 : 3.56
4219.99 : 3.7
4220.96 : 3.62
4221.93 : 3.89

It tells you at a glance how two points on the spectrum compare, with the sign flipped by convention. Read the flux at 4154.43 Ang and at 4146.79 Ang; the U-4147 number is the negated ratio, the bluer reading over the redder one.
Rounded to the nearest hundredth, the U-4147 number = -1.35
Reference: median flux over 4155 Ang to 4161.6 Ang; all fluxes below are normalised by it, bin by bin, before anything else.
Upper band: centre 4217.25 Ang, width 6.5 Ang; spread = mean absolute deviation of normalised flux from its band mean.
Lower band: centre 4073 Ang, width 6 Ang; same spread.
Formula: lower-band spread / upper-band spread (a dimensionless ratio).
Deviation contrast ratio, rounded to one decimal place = 0.6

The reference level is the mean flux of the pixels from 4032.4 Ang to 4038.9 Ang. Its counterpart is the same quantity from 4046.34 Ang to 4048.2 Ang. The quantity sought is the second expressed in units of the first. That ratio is 0.85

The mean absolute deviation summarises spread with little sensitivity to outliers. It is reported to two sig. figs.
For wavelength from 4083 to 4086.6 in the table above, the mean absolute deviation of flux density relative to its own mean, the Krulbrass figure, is 0.15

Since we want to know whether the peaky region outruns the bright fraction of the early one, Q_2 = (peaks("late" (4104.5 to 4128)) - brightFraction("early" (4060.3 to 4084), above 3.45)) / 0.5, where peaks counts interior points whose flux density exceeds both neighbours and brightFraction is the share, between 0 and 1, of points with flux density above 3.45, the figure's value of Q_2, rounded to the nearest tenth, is 11.4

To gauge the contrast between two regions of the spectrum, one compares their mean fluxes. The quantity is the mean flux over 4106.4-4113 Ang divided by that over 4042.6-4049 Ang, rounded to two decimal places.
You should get 1.23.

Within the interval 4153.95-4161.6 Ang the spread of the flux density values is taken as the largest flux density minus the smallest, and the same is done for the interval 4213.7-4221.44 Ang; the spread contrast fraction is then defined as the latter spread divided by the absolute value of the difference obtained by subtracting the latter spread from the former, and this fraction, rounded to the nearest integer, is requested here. 27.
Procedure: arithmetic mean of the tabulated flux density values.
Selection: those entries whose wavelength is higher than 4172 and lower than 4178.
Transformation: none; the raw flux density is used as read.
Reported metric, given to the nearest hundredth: 3.40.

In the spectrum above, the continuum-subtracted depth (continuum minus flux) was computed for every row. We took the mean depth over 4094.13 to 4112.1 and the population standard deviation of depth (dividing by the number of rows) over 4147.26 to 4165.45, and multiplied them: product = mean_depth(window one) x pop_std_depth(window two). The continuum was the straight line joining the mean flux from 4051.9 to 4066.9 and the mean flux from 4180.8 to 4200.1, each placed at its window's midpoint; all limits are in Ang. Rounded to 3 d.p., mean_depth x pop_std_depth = -0.048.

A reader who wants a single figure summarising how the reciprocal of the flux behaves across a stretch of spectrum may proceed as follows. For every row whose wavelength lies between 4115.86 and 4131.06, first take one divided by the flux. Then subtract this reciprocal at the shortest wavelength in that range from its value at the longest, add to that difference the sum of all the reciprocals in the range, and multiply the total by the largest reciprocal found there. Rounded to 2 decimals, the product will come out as 1.84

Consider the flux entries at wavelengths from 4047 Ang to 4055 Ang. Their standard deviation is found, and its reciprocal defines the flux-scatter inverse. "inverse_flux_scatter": 2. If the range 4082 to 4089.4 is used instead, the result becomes 4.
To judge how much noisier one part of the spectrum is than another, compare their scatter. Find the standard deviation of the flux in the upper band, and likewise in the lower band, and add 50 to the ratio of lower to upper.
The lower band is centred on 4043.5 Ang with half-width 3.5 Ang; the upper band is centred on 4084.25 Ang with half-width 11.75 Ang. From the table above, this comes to 50.9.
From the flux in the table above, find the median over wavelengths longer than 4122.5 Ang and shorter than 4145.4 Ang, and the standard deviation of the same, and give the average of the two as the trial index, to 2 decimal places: 1.77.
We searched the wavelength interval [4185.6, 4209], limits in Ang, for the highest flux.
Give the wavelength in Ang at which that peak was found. 4208.35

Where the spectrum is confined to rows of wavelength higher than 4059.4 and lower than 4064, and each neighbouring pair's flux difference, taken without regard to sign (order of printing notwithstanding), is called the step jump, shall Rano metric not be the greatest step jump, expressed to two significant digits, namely 0.52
